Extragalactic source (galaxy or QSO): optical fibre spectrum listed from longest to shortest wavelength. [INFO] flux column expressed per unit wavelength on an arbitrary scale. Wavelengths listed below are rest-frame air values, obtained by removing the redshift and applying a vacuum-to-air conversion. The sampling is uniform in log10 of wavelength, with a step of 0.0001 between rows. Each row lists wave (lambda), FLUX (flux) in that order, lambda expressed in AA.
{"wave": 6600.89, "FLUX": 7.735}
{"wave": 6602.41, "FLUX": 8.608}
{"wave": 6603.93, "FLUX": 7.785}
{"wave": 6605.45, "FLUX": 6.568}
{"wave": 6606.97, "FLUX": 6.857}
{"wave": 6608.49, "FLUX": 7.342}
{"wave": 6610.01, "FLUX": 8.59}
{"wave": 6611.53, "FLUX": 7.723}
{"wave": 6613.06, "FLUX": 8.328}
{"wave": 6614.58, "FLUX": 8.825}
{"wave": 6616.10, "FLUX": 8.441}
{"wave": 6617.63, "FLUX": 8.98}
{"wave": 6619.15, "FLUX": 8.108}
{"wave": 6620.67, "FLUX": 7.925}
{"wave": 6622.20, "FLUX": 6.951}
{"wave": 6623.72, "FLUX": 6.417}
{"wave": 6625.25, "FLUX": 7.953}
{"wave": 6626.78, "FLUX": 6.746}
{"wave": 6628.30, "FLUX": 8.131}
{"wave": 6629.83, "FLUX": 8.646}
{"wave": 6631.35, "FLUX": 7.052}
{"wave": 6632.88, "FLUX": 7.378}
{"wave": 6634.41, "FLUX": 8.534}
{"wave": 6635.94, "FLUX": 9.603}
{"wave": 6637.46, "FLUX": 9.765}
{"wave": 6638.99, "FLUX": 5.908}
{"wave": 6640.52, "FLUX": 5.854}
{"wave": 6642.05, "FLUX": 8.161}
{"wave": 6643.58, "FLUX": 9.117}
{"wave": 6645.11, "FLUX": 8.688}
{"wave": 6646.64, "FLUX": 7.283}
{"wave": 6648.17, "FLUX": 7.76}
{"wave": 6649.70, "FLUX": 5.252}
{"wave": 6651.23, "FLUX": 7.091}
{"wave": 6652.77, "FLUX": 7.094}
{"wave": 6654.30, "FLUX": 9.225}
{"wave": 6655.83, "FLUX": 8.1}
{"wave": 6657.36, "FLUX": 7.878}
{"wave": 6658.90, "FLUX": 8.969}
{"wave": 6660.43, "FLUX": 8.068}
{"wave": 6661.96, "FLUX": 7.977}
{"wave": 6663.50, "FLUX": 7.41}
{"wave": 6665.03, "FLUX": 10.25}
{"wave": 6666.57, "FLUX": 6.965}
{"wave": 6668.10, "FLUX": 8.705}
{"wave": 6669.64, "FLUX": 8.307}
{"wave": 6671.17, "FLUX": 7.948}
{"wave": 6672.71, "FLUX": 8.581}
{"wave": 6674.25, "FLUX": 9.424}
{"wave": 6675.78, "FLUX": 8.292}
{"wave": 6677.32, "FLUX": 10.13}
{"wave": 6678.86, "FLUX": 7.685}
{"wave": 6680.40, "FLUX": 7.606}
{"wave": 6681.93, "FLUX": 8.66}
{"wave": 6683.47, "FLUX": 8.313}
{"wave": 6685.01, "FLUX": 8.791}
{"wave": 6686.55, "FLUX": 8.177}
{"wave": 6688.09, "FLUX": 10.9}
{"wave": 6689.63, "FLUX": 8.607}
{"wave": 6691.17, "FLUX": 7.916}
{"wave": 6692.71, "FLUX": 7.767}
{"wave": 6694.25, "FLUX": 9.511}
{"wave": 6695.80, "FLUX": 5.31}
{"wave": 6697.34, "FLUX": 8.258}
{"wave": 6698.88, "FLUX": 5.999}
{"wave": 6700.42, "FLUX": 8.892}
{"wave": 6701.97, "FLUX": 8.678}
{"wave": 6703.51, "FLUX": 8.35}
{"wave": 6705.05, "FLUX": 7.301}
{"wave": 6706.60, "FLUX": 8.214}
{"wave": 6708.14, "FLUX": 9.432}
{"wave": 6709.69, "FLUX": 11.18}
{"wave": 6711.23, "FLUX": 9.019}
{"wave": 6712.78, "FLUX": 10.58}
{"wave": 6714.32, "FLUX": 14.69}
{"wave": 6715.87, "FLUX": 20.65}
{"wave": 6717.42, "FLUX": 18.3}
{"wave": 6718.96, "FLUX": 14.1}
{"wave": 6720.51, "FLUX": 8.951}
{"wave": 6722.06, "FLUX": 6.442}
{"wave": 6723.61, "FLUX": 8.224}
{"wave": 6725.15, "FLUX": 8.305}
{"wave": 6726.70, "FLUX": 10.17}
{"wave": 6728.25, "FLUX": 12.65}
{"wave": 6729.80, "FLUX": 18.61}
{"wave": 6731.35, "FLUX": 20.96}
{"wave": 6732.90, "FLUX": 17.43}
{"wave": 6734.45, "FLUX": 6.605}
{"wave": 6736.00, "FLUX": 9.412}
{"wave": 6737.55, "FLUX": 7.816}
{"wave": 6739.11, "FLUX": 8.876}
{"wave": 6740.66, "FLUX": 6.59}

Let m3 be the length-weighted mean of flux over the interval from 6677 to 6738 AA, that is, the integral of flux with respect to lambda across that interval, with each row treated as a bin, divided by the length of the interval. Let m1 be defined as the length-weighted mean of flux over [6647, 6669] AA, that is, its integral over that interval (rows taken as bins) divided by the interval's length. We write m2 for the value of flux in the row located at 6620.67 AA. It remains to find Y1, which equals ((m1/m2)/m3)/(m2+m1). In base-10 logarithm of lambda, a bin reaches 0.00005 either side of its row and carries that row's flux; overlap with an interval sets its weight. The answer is 0.0062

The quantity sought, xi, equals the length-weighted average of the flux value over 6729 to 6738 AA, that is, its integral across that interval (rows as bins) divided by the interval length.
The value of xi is 13.7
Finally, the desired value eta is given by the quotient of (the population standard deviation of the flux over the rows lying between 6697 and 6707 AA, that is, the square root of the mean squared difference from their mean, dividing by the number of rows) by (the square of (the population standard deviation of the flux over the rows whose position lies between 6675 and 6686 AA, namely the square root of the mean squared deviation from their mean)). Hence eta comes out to 1.5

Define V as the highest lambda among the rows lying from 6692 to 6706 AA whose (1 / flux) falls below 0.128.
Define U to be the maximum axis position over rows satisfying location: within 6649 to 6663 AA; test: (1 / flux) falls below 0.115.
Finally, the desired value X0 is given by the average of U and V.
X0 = 6681.2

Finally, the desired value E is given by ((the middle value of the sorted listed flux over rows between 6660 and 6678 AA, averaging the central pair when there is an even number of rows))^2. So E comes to 69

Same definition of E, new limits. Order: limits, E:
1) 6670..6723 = 75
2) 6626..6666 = 64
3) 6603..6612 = 57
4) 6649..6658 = 56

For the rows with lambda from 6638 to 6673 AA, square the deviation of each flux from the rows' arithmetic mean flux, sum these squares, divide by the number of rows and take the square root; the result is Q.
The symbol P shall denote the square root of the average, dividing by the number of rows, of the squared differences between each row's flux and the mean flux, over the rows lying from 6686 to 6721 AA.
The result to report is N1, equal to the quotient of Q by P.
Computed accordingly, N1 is 0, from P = 3.60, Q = 1.1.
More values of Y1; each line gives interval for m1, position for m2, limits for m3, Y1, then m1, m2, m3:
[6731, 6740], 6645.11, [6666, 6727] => 0.0070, 11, 8.688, 9.3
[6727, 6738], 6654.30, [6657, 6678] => 0.0076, 13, 9.225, 8.5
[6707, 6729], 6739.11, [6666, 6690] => 0.0074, 12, 8.876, 8.6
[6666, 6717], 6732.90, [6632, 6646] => 0.0024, 9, 17.43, 8.1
